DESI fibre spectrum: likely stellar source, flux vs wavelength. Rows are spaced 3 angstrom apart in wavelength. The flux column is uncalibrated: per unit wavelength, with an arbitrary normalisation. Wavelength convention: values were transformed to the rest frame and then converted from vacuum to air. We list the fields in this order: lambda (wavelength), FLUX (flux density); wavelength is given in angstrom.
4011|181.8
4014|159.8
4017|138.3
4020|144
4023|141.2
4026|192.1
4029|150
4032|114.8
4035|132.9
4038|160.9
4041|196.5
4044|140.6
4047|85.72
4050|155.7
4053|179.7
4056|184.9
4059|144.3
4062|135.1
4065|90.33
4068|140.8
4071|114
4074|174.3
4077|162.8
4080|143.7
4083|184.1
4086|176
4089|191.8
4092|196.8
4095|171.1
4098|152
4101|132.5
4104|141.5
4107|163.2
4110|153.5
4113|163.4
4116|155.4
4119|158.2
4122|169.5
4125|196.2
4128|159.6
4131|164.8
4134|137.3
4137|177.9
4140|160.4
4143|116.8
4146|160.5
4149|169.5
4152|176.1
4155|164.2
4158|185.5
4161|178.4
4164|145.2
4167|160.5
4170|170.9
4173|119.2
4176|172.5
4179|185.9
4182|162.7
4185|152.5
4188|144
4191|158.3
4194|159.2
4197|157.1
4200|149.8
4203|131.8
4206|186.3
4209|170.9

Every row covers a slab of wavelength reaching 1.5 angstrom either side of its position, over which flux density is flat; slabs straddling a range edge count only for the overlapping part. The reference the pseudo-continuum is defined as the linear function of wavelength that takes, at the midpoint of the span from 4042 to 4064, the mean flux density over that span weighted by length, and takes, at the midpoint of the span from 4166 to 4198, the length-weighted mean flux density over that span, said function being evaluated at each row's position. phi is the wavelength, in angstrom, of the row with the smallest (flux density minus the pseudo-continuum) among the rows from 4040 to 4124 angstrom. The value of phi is 4047 angstrom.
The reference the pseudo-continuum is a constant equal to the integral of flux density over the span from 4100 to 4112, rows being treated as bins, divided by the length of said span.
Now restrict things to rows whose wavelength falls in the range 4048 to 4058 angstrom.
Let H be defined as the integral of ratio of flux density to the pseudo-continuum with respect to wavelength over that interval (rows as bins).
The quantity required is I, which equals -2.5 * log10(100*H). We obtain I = -7.6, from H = 11.3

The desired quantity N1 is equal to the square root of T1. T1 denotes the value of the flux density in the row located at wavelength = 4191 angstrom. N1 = 12.6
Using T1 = 158.3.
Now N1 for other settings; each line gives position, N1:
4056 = 13.6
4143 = 10.8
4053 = 13.4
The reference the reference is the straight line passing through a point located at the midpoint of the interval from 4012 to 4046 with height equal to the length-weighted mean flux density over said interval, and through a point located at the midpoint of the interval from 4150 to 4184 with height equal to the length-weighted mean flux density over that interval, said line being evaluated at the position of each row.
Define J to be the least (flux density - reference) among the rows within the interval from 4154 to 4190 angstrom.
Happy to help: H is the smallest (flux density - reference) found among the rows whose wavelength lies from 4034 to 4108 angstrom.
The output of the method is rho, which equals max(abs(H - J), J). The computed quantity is 20.7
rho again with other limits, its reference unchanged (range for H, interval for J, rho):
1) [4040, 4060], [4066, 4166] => 21.3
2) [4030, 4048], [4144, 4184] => 20.7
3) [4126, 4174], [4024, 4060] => 20.7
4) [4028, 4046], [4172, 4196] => 9.9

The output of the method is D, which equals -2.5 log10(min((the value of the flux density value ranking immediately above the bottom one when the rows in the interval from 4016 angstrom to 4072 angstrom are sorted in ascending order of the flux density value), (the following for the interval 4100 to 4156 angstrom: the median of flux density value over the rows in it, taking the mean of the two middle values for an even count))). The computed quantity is -4.89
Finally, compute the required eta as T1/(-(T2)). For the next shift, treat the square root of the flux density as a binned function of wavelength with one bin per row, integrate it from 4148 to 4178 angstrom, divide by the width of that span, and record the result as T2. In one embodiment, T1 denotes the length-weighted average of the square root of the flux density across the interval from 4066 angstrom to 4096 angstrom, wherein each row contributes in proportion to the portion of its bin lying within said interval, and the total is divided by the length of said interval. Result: -1.00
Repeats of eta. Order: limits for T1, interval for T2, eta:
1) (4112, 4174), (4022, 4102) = -1.03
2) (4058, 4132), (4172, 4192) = -1.00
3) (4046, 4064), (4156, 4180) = -0.94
